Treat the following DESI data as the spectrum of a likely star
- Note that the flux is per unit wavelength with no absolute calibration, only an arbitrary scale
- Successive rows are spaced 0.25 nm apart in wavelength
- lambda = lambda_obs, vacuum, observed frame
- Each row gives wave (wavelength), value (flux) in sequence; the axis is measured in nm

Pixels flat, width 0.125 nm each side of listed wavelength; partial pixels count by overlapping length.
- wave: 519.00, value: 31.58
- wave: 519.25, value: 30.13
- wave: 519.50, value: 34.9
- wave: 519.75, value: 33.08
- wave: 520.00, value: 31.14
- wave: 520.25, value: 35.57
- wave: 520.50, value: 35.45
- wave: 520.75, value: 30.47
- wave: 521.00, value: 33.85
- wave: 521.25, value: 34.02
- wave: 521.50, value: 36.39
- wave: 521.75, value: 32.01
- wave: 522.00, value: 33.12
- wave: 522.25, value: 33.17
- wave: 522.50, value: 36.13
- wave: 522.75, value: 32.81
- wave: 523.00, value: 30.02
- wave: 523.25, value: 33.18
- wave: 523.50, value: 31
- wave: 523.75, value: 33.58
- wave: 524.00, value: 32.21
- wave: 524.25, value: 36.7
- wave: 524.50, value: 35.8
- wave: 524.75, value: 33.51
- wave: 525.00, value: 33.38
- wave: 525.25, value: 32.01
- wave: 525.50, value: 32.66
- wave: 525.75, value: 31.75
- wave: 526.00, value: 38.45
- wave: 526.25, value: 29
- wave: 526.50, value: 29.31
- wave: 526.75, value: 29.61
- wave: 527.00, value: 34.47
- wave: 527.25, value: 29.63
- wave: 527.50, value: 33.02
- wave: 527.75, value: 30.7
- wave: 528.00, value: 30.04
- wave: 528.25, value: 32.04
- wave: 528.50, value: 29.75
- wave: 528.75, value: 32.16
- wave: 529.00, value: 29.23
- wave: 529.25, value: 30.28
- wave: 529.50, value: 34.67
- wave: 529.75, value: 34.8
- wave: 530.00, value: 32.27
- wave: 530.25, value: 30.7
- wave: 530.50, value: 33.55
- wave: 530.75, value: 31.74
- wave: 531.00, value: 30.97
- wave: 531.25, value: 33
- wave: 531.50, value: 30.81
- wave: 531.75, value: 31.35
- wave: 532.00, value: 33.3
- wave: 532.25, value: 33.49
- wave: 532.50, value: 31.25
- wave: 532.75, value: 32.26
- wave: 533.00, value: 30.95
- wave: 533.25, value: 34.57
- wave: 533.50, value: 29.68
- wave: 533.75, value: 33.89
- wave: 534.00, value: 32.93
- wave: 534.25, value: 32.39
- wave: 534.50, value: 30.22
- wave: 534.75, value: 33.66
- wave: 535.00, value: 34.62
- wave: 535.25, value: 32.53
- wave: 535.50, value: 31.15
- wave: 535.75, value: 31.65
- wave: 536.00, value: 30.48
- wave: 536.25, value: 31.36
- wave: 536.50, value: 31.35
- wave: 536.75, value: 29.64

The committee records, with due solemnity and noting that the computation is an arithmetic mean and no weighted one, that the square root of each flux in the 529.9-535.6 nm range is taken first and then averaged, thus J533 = 5.68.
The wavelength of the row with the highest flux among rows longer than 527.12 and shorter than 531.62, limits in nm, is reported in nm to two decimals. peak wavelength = 529.75 nm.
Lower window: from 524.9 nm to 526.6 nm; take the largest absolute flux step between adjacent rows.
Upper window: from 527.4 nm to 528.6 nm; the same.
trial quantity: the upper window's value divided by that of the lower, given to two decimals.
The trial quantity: 0.25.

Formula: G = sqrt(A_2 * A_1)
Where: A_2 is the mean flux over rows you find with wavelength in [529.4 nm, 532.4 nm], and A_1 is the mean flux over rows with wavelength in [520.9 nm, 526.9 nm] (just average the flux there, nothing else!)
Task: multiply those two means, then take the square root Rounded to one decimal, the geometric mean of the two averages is 32.8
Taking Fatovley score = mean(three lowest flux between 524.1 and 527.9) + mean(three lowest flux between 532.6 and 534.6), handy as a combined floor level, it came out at 59.6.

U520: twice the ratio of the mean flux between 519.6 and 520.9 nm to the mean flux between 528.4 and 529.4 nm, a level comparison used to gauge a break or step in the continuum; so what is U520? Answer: 2.18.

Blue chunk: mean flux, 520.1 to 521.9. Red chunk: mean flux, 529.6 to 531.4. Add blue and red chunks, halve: 33.2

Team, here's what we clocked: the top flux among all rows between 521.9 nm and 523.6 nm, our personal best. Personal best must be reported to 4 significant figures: 36.13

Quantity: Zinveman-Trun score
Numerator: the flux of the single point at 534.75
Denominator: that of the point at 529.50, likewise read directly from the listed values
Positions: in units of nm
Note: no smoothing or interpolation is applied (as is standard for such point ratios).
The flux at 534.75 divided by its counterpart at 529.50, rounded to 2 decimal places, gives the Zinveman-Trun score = 0.97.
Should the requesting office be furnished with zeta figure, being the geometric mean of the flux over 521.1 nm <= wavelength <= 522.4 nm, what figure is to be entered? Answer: 33.7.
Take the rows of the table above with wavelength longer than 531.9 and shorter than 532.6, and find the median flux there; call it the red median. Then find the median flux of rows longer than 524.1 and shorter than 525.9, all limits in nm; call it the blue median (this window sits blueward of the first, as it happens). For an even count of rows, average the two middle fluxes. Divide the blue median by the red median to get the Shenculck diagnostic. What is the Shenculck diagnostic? 1.00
